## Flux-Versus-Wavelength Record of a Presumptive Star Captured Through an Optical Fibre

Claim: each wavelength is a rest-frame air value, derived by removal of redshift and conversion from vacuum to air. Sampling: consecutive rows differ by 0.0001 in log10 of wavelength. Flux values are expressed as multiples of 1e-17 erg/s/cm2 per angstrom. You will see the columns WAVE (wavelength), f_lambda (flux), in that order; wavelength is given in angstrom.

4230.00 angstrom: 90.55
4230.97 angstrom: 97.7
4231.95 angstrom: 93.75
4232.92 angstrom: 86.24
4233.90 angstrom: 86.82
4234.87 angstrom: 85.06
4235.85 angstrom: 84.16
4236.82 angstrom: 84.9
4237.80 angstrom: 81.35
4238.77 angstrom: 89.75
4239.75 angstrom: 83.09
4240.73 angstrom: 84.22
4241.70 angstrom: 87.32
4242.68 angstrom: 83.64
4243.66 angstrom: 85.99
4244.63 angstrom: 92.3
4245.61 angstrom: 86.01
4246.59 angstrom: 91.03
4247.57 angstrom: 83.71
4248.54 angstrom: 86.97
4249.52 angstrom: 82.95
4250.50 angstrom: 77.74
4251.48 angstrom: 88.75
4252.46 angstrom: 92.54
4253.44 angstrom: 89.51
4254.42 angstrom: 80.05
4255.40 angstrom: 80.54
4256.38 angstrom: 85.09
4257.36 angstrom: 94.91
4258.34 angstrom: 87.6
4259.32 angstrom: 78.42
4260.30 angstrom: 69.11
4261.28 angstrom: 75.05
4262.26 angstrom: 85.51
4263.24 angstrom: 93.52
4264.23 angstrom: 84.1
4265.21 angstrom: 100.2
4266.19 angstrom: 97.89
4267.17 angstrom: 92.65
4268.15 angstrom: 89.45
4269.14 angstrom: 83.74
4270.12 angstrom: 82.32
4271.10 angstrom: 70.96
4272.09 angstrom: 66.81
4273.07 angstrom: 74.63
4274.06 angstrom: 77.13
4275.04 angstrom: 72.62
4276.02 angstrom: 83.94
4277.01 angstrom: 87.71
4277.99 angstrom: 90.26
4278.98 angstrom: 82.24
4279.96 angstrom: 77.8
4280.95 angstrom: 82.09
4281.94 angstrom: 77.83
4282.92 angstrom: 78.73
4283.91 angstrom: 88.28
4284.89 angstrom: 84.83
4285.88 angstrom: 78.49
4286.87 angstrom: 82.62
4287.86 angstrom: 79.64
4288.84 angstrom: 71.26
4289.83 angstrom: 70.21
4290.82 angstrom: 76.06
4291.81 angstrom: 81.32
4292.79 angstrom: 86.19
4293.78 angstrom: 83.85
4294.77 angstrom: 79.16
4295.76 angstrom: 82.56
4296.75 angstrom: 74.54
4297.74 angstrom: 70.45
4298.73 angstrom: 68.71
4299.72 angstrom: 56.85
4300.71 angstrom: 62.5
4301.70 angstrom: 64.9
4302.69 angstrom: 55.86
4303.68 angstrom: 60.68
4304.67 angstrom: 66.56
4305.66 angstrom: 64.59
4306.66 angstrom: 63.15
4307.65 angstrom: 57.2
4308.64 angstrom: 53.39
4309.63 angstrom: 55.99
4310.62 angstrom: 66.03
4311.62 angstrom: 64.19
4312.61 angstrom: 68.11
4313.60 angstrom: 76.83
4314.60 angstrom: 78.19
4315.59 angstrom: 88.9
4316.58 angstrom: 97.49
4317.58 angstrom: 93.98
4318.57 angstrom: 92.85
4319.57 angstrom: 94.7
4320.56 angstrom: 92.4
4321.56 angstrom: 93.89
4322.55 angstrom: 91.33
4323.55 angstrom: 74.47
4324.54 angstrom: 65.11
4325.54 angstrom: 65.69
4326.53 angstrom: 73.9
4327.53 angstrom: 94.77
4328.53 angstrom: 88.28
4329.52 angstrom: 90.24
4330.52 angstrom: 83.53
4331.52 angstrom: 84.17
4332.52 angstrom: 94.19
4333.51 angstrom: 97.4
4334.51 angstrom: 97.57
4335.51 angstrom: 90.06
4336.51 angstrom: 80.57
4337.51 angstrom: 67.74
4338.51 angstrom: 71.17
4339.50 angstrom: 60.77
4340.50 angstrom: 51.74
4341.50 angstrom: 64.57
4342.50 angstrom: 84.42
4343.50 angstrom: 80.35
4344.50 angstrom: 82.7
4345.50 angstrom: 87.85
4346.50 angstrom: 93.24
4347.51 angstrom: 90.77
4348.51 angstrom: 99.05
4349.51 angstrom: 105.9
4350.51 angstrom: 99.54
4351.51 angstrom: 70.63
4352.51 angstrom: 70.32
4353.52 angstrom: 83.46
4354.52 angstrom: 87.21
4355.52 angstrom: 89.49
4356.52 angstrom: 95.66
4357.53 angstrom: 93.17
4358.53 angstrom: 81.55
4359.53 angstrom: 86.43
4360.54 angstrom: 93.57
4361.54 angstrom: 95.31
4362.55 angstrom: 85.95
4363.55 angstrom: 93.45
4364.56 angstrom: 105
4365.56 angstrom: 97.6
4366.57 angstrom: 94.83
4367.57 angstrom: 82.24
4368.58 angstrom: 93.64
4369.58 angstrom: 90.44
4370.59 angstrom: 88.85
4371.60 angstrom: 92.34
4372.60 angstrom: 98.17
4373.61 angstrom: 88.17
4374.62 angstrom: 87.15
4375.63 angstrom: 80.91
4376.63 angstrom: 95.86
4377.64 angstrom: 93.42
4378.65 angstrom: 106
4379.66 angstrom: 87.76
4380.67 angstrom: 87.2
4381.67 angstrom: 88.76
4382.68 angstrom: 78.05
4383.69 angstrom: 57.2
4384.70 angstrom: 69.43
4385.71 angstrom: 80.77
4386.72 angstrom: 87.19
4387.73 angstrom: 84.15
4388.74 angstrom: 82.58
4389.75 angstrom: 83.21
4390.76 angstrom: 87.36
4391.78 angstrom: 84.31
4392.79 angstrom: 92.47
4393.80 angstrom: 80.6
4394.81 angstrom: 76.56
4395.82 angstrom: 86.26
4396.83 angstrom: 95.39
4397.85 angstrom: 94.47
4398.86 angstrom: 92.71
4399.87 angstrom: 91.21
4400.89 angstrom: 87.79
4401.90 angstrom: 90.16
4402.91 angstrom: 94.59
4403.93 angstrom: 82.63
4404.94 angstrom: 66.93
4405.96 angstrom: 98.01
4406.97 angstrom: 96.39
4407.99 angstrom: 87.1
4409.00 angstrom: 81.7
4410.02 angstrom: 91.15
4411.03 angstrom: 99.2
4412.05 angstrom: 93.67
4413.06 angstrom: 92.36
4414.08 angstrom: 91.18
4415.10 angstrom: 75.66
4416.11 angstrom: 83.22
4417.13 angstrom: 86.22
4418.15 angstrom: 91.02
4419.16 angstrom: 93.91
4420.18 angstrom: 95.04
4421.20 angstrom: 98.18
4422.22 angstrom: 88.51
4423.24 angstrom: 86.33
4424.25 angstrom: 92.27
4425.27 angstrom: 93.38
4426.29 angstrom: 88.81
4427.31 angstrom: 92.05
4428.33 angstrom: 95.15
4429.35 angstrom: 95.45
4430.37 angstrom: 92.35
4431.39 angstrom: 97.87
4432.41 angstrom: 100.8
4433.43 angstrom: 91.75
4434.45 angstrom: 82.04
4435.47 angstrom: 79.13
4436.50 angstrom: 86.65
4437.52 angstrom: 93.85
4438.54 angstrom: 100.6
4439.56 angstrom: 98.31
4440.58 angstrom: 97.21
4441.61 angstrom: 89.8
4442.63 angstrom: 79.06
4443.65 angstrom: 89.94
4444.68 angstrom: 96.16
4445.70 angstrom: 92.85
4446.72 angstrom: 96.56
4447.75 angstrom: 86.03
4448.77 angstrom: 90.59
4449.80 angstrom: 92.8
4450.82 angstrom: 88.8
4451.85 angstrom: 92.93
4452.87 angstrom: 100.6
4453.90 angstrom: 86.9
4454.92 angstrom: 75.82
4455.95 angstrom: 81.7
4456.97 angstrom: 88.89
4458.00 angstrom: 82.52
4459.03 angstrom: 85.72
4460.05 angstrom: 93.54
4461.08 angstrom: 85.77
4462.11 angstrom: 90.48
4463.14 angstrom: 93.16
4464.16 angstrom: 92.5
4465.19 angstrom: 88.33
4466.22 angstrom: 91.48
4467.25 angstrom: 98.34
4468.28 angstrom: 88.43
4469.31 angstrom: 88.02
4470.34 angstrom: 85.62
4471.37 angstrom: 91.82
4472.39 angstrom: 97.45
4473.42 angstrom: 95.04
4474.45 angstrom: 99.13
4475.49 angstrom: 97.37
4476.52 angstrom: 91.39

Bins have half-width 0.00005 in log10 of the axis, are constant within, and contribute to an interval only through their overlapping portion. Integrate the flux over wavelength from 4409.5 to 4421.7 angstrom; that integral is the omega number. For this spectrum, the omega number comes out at 1109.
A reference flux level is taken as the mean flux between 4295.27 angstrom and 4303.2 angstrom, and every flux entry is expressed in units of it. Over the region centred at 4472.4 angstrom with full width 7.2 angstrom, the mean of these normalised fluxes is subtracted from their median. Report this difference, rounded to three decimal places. 0.023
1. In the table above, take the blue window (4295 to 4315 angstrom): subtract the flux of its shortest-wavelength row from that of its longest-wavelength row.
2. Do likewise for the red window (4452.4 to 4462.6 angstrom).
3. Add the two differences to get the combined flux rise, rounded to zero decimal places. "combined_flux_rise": -14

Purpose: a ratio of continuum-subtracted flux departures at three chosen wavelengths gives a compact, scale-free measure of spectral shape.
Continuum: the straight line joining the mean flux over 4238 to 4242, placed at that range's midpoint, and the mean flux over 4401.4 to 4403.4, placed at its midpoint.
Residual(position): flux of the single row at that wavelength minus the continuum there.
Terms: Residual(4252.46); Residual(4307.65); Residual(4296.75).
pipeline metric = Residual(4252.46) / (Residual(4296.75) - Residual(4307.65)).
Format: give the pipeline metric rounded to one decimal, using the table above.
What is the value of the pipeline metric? 0.3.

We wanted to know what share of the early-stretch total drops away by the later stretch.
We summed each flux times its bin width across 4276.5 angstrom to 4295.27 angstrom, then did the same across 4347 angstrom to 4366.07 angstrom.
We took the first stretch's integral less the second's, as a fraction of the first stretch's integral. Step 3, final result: -0.14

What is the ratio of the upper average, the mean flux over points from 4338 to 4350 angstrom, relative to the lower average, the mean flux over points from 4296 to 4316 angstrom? 1.23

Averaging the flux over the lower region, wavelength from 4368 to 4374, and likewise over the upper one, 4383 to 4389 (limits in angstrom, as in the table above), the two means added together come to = 169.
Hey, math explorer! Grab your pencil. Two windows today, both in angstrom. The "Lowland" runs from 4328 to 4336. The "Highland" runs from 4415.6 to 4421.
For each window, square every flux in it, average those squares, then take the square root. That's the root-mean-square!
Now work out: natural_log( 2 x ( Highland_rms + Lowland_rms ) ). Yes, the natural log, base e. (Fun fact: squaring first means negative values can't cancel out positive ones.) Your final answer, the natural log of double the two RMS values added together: 5.89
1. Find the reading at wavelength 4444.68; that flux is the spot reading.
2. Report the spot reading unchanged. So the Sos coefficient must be 96.16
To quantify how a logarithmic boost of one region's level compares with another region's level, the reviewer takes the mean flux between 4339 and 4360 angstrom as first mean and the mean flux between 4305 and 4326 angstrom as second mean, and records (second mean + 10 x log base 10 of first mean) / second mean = 1.25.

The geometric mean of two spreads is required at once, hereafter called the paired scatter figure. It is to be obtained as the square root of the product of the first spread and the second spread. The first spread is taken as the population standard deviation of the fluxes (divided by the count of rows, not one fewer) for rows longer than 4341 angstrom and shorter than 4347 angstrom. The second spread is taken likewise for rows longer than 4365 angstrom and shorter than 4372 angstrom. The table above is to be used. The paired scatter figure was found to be 6.4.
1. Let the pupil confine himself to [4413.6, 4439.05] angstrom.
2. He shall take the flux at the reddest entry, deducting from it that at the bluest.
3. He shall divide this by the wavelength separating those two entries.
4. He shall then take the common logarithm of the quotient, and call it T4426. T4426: -0.414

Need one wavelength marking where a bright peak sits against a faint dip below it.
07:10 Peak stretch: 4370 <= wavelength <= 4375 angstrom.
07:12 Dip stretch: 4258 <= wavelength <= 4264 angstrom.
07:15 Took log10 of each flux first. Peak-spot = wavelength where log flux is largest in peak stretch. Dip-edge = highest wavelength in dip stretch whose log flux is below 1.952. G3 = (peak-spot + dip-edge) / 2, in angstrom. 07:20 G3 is 4317.4 angstrom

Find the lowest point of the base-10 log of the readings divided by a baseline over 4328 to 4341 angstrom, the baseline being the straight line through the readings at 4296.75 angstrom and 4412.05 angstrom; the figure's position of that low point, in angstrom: 4340.50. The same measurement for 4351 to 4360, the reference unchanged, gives 4352.51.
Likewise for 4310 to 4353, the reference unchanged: 4340.50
